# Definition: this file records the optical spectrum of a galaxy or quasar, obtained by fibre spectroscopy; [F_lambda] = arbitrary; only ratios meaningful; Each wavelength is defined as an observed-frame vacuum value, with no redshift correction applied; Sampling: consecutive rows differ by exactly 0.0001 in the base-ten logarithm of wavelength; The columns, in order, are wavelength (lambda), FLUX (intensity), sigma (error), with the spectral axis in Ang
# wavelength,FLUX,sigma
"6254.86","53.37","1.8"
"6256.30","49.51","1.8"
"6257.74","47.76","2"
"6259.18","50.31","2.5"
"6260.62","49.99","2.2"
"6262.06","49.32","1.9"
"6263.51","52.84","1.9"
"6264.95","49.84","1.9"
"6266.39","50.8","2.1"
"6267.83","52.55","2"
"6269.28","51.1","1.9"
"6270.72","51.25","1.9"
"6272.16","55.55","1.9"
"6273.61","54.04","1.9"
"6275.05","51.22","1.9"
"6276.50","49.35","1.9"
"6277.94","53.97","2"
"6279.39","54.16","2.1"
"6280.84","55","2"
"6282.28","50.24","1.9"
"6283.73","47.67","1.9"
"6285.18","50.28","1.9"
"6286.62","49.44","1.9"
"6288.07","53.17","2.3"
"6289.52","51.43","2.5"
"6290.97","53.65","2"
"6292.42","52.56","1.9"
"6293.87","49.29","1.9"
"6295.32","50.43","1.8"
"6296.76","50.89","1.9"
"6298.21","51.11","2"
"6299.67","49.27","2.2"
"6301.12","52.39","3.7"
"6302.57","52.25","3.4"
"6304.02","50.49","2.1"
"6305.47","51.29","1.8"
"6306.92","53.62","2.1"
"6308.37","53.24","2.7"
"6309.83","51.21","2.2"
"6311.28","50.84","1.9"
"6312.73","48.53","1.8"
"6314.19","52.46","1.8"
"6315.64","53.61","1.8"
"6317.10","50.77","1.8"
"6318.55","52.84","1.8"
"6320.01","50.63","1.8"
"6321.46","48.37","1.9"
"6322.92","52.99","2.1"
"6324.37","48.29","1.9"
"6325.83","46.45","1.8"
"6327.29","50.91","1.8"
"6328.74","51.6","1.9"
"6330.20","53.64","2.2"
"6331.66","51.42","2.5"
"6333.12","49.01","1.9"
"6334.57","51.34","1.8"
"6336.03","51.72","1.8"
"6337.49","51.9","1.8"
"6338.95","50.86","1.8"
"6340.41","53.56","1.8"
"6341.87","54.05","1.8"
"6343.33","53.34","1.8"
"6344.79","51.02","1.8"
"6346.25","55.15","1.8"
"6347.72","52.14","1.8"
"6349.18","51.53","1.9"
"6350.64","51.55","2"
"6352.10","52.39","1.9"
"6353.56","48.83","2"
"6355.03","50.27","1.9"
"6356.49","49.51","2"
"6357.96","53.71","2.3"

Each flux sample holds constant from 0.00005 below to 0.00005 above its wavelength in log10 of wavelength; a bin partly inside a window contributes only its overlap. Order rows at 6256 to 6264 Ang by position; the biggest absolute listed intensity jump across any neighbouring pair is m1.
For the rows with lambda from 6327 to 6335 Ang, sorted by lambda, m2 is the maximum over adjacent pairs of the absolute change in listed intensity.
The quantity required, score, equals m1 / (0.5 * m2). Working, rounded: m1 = 3.5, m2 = 2.4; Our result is 2.9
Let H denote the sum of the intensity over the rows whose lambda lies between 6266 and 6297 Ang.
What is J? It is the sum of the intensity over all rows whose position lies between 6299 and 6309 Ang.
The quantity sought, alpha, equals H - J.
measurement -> 775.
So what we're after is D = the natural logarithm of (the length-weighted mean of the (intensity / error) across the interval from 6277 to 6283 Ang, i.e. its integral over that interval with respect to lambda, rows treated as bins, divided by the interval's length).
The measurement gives 3.284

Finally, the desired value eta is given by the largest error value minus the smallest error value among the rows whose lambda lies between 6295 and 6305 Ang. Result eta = 1.90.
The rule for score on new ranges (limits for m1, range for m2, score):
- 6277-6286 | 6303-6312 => 4.1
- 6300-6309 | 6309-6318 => 1.2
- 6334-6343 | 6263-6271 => 1.8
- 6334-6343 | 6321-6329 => 1.1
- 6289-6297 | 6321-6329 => 1.4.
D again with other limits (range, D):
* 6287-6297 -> 3.239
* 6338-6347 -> 3.381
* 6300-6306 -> 3.015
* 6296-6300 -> 3.227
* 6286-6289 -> 3.187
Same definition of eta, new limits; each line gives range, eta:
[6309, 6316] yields 0.40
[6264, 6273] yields 0.20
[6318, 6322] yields 0.10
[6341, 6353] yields 0.20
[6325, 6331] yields 0.40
